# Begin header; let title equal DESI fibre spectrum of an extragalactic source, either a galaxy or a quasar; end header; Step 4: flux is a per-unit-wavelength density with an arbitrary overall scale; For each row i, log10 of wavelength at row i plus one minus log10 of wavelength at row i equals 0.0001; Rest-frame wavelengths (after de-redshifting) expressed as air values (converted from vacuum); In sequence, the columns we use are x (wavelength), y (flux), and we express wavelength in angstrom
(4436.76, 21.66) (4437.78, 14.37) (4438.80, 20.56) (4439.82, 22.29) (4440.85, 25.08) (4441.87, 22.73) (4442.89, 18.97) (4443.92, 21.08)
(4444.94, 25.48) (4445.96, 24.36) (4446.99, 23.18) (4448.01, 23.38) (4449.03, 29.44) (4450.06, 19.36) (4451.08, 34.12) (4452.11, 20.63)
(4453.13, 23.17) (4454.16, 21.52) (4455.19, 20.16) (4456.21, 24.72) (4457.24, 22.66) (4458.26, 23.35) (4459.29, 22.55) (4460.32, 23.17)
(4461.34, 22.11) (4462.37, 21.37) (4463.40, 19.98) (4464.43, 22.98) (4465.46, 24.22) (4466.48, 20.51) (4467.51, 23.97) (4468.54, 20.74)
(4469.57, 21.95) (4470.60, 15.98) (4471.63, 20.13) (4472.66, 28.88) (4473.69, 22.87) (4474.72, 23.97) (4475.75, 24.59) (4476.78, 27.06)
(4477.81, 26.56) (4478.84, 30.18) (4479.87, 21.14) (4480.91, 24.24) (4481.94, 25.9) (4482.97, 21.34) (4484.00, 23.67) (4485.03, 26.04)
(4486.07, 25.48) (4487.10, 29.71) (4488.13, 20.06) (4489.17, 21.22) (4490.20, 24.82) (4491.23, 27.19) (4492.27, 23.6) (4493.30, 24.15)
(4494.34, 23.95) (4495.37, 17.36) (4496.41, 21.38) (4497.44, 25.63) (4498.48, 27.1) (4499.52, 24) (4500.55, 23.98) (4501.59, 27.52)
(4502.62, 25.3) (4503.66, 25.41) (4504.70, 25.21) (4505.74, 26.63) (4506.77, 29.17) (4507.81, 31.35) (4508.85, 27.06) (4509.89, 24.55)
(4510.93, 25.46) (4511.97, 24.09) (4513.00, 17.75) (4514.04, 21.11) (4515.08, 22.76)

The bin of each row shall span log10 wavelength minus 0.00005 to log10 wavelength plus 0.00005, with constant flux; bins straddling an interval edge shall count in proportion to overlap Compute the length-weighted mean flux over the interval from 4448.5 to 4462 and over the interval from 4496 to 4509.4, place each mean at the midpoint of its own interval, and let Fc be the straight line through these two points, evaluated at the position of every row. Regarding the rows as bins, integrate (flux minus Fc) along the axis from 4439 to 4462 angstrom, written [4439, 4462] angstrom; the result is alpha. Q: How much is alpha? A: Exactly -1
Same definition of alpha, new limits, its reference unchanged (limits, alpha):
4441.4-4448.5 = -2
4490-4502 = -20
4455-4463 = -10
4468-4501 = -42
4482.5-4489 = -7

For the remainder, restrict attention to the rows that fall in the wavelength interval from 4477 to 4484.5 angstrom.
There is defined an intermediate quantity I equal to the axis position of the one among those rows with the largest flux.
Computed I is 4478.84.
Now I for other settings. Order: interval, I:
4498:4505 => 4501.59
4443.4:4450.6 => 4449.03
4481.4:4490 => 4487.10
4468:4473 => 4472.66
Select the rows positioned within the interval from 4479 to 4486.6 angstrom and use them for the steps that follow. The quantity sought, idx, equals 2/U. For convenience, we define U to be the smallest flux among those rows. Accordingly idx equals 0.095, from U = 21.14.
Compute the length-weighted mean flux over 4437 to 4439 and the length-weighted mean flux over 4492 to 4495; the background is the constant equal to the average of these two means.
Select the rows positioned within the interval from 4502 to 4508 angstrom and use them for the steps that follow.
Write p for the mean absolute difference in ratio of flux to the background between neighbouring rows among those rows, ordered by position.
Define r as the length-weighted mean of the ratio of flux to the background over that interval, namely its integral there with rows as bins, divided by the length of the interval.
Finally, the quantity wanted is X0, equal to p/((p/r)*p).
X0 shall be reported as 20.9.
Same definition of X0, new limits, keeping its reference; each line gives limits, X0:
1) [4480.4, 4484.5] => 8.4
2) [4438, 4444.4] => 8.4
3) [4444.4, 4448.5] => 28.9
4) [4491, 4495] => 16.8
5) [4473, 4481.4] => 8.6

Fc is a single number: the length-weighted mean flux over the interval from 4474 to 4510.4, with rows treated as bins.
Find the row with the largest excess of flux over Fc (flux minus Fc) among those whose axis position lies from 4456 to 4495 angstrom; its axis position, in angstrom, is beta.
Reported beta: 4478.84 angstrom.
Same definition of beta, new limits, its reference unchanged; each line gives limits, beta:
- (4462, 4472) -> 4465.46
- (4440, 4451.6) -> 4451.08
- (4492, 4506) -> 4501.59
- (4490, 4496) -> 4491.23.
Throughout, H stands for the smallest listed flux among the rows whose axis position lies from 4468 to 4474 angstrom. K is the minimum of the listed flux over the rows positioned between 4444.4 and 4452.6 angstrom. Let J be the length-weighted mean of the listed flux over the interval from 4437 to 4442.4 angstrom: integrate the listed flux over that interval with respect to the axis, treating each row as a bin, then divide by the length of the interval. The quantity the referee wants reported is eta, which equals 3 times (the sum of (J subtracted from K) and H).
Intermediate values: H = 15.98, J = 21.0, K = 19.36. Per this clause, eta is 43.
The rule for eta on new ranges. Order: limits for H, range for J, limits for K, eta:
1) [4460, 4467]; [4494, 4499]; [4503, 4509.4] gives 66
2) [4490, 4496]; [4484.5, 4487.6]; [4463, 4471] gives 19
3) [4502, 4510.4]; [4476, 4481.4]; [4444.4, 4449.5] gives 66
